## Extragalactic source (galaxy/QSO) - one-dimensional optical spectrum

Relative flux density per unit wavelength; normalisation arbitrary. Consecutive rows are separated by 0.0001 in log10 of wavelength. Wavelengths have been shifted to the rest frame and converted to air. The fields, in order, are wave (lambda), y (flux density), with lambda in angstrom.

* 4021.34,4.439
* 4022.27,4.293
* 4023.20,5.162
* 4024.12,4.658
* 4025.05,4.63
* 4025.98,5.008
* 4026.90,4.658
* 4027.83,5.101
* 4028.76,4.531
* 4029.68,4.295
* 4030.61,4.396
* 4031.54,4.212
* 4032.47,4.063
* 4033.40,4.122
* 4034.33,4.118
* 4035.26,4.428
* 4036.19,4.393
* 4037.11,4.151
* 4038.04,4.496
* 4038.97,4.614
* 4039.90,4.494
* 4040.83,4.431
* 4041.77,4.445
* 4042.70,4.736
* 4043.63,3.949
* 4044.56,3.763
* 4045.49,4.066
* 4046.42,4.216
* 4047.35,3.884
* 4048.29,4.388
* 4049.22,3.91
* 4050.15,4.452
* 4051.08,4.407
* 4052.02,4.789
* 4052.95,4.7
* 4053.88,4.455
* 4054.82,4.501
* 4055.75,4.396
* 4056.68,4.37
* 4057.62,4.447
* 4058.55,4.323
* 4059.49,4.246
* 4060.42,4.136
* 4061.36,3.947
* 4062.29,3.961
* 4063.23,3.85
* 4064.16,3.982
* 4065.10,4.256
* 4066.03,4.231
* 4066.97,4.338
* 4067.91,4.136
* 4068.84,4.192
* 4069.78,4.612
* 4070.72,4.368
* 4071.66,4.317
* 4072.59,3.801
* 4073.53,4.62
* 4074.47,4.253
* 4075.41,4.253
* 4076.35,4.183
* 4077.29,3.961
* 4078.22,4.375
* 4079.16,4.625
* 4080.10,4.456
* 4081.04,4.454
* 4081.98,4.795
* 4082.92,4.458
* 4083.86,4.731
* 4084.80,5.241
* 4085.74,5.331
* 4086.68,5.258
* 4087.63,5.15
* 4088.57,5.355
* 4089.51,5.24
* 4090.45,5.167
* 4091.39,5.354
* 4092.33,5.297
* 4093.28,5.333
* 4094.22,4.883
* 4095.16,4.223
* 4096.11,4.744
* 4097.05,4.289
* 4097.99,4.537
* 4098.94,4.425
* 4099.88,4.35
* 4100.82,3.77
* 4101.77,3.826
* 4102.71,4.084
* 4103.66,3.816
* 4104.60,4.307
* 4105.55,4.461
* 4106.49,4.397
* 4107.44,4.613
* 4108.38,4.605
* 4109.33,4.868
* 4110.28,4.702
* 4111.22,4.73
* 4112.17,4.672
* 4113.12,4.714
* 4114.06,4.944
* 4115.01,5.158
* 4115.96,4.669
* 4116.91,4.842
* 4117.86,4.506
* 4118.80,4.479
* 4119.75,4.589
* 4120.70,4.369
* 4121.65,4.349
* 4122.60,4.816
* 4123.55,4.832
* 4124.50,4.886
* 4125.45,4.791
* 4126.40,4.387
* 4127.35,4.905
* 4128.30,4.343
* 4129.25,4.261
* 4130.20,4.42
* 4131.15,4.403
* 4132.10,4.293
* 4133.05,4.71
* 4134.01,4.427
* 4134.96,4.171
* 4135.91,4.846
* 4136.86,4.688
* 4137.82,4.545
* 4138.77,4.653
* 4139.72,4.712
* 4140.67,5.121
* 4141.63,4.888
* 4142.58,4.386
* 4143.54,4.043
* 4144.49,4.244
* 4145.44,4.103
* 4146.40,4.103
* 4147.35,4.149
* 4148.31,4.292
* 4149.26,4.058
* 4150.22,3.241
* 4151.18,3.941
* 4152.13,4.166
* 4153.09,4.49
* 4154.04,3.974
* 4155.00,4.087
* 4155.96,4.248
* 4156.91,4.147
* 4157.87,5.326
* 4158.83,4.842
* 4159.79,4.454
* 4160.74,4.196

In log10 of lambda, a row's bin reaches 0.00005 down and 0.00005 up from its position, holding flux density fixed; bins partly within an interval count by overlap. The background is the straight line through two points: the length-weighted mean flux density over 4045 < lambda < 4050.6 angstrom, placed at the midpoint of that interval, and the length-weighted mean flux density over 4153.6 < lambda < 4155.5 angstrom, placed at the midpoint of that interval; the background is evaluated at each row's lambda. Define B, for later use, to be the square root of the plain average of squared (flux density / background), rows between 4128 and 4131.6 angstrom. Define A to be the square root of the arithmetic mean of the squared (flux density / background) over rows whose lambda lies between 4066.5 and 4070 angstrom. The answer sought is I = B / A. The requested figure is 1.03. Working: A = 1.05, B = 1.08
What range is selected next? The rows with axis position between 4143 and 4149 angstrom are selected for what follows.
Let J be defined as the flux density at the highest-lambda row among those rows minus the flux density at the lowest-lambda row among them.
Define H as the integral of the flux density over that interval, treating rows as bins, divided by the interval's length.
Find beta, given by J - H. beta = -3.9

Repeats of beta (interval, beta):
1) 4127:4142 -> -4.6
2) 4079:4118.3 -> -4.8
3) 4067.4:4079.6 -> -3.8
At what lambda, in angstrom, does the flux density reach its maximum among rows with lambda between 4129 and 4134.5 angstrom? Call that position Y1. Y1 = 4133.05 angstrom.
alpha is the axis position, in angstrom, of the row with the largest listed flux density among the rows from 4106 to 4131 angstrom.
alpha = 4115.01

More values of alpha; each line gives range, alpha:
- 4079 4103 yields 4088.57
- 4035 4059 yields 4052.02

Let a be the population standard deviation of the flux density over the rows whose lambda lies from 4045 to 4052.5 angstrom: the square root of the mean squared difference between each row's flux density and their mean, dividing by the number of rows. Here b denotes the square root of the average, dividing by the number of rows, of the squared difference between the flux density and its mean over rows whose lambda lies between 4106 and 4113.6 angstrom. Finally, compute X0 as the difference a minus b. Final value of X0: 0.16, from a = 0.29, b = 0.126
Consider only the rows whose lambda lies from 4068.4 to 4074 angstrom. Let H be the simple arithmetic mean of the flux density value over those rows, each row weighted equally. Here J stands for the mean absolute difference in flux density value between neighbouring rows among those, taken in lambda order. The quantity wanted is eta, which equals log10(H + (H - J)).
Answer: 0.92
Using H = 4.32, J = 0.41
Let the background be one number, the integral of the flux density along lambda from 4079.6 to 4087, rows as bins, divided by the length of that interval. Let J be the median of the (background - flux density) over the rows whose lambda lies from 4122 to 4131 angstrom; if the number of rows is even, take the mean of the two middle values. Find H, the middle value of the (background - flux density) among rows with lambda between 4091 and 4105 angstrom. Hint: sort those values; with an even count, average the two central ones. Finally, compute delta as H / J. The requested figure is 11.8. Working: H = 0.48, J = 0.0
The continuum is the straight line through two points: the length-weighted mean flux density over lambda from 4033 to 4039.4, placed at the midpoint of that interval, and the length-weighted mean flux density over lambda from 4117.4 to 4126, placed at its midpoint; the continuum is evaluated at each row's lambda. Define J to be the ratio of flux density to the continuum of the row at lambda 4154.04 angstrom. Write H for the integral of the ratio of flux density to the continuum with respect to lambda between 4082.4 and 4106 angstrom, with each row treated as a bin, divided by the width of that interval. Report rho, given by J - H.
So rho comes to -0.20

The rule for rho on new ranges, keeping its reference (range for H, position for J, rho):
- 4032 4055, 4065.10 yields -0.03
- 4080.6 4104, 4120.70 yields -0.10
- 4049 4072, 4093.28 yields 0.21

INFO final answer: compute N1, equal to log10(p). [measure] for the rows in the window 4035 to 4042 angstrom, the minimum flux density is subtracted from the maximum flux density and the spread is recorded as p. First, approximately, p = 0.5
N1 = -0.3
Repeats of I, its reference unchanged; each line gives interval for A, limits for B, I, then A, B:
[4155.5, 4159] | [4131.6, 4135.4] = 0.94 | 1.16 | 1.09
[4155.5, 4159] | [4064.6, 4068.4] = 0.88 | 1.16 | 1.03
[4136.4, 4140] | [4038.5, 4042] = 0.94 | 1.15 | 1.08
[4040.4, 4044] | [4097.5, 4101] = 0.99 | 1.06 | 1.05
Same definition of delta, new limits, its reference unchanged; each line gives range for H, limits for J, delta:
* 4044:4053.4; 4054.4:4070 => 0.9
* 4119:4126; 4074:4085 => 0.1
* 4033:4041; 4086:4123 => 2.5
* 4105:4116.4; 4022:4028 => 0.8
